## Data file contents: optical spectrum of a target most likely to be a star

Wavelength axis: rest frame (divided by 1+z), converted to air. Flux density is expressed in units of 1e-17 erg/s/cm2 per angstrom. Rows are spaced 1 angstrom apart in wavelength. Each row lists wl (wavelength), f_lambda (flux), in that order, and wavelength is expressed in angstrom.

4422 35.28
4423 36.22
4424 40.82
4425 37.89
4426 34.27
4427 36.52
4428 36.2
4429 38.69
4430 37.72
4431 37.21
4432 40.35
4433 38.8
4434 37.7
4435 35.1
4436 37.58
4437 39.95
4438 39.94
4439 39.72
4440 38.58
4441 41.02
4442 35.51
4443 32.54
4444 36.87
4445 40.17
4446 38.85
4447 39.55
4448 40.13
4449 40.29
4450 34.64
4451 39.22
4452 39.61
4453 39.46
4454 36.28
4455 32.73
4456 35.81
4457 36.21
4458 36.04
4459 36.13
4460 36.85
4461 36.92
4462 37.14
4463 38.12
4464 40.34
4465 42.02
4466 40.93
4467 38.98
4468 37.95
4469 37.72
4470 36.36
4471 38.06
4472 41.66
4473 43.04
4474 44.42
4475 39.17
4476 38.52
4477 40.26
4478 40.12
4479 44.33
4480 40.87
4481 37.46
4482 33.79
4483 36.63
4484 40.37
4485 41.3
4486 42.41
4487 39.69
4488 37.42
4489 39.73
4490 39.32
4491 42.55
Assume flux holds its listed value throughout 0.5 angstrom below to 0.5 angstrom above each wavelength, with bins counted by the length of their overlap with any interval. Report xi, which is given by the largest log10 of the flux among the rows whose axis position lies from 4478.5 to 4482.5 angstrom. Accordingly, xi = 1.65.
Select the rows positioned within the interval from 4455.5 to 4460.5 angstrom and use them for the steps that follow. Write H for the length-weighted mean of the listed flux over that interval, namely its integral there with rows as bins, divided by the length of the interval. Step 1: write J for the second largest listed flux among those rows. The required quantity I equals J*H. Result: 1311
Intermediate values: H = 36.2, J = 36.21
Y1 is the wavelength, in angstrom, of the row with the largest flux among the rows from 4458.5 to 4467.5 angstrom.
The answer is 4465 angstrom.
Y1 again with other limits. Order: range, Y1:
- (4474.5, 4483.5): 4479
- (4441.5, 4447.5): 4445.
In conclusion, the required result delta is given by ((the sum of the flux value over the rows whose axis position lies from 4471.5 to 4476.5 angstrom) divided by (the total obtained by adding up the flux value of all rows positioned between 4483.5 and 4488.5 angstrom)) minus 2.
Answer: -0.97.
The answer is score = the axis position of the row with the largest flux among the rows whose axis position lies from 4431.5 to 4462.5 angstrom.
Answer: 4441 angstrom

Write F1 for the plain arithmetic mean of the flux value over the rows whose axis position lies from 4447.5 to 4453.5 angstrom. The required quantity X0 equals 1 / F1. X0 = 0.0257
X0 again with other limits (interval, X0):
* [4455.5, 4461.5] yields 0.0275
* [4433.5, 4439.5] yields 0.0261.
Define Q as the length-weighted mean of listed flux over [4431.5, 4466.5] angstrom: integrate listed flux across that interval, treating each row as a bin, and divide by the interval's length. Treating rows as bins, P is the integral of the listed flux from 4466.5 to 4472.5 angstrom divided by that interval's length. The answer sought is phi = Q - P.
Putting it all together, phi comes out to 0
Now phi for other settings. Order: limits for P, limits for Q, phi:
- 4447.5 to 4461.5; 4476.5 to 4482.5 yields 2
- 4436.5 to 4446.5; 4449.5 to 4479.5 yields 0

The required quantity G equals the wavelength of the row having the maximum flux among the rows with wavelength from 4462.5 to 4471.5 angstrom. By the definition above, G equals 4465 angstrom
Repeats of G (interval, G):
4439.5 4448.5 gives 4441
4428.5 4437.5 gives 4432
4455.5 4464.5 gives 4464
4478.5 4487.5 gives 4479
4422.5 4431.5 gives 4424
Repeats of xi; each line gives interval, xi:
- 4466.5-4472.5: 1.62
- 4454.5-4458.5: 1.56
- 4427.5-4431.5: 1.59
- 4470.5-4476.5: 1.65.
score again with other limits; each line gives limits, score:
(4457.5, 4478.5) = 4474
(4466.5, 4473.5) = 4473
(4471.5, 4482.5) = 4474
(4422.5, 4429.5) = 4424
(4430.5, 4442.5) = 4441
